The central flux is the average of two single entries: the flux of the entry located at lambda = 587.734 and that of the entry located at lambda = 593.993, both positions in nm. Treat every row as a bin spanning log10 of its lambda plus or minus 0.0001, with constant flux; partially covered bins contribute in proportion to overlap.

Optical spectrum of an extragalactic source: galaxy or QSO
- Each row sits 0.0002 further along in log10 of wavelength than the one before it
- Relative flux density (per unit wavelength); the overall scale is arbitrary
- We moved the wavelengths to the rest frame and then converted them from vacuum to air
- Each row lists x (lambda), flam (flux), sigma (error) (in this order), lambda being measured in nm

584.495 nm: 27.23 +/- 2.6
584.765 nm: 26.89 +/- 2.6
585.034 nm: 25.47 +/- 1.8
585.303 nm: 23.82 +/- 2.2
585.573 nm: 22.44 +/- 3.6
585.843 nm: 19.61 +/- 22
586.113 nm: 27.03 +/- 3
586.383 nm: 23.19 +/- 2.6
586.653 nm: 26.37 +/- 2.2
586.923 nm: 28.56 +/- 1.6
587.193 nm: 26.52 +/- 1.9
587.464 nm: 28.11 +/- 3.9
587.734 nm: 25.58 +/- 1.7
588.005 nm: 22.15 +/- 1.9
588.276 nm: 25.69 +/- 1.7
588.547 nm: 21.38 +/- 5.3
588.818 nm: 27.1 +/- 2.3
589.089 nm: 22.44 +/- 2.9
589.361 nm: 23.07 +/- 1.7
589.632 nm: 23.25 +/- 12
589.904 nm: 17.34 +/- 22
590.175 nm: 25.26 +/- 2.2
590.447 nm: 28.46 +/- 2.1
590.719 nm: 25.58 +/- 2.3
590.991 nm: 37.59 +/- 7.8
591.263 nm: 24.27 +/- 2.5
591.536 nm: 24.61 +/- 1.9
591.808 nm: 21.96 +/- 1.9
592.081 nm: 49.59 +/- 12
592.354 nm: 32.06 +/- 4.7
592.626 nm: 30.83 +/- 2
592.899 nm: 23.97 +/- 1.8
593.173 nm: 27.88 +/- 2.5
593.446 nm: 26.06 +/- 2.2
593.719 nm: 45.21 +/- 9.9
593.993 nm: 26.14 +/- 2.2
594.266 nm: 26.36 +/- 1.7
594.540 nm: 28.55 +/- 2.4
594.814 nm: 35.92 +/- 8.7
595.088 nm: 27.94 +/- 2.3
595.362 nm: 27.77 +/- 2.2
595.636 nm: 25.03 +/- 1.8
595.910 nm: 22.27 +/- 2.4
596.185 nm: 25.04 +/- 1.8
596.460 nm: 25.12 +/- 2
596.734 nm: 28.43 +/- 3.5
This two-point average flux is 25.9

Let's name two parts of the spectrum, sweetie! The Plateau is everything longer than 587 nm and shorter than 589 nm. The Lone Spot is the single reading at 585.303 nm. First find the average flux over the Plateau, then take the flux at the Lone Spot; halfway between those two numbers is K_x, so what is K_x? 24.5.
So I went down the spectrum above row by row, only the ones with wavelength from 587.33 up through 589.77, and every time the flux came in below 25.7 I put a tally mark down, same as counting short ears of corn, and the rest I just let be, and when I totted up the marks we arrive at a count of 7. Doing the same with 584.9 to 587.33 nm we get 5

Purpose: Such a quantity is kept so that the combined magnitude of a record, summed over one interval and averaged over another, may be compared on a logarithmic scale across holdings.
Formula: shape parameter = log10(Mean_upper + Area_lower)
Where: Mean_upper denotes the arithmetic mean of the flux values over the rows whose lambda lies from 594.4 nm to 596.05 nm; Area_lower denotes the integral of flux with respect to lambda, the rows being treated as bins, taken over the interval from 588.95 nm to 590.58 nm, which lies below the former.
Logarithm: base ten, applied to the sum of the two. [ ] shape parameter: 1.82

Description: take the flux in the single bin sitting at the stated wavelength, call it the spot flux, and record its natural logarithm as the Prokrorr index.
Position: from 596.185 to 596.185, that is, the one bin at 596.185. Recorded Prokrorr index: 3.22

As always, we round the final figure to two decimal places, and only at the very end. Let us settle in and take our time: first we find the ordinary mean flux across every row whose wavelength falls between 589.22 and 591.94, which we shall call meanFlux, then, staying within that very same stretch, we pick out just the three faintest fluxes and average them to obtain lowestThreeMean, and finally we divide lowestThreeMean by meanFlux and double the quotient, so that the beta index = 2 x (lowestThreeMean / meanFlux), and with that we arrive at 1.65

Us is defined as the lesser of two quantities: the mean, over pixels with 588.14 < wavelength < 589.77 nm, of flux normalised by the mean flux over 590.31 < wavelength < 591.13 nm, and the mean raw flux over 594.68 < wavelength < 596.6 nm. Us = 0.78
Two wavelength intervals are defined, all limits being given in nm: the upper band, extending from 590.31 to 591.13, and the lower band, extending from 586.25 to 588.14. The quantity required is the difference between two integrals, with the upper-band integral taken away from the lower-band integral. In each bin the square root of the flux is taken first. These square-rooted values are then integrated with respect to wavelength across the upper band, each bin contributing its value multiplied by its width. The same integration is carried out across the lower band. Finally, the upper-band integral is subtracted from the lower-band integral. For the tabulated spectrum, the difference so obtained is 5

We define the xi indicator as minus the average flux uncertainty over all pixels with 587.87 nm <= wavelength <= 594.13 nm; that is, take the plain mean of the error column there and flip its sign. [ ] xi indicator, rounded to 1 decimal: -4.7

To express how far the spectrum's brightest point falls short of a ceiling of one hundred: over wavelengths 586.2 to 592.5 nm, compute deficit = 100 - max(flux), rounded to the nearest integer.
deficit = 50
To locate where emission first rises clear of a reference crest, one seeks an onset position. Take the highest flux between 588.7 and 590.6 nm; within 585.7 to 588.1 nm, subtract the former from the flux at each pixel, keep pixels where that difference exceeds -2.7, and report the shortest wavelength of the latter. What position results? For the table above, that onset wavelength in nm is 586.113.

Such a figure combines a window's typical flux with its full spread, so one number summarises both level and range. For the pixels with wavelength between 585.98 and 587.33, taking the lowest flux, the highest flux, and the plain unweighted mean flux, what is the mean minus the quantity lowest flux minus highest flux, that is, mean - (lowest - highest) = 32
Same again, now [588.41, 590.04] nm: 32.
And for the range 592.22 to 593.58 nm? 36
